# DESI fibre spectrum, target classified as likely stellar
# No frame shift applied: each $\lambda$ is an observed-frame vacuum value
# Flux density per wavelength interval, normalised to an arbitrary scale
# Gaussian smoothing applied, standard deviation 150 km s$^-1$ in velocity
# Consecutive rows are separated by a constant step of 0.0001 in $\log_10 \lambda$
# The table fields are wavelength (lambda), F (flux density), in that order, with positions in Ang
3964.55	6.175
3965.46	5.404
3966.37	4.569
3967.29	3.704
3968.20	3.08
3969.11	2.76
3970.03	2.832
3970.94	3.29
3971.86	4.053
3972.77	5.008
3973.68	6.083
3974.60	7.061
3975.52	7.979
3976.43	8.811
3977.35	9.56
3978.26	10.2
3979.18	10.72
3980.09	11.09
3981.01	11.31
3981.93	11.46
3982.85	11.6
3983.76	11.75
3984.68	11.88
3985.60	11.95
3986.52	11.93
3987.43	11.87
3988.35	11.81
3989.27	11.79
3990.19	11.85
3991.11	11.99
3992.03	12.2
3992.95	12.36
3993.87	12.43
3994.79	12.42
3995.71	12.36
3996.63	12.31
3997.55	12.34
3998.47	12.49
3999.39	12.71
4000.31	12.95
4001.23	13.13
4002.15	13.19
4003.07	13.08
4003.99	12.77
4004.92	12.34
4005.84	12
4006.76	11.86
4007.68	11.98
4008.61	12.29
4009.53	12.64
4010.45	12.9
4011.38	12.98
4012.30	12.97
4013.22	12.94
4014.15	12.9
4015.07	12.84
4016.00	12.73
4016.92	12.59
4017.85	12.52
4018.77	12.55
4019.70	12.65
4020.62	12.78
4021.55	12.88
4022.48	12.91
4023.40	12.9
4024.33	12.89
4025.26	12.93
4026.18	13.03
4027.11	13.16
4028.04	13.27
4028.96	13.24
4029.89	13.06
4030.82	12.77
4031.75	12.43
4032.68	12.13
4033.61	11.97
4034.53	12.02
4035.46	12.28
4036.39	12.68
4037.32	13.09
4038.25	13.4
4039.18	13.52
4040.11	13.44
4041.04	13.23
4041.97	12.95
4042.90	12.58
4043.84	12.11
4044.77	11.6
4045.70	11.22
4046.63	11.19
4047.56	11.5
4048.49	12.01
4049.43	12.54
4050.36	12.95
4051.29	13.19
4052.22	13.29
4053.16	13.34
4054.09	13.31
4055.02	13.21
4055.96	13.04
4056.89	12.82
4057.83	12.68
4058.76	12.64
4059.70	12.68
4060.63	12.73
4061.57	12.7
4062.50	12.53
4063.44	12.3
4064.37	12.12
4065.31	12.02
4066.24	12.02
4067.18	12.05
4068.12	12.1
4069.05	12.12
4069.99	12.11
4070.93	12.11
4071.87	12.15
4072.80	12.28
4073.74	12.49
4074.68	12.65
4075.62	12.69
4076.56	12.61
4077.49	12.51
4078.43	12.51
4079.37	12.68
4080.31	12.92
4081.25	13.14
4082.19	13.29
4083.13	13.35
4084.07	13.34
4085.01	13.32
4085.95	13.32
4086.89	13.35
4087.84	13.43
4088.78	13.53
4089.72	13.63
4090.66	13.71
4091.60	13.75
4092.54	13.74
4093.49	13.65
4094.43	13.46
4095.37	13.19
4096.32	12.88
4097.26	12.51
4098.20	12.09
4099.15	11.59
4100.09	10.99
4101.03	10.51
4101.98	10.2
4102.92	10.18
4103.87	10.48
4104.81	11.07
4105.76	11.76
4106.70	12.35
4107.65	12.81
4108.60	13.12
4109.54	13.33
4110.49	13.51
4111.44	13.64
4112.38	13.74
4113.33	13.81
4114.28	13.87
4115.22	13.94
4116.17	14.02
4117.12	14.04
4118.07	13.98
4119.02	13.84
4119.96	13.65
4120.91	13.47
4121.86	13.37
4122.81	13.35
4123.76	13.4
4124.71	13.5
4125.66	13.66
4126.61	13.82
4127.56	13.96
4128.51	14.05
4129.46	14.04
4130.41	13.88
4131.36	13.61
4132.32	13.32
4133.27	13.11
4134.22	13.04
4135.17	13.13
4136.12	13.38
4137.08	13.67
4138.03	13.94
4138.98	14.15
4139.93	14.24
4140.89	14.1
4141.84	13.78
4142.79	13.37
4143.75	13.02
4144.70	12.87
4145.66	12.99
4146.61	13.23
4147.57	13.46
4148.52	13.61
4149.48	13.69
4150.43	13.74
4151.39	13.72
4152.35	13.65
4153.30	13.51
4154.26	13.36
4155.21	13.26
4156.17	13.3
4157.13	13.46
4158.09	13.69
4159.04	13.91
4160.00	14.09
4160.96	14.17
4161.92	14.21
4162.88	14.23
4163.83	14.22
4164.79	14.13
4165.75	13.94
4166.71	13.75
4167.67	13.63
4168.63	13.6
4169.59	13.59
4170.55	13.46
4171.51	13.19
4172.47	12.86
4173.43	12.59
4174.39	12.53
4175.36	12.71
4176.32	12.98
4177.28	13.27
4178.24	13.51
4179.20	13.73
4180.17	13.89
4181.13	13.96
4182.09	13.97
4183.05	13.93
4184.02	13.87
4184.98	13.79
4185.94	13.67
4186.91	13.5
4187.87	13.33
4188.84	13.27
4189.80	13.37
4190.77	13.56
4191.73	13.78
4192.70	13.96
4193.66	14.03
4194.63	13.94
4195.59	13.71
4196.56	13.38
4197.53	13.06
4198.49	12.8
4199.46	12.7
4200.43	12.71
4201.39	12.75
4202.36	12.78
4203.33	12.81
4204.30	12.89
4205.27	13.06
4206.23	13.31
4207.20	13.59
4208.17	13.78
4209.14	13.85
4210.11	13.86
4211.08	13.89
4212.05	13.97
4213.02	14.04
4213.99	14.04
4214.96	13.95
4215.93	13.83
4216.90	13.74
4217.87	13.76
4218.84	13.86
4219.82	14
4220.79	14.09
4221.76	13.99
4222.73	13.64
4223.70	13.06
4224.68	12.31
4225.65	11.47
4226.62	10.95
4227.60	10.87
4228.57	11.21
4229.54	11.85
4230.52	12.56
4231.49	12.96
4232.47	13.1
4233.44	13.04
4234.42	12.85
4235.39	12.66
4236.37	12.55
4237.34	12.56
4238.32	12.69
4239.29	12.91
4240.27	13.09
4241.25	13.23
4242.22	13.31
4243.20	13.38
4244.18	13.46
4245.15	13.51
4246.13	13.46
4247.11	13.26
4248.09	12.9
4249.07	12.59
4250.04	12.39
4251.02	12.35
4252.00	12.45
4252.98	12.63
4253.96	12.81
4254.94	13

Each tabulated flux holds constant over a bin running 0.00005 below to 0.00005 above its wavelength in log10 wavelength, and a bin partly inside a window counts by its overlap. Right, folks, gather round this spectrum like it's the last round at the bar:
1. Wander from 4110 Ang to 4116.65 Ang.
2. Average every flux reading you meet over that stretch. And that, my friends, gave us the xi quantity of 13.8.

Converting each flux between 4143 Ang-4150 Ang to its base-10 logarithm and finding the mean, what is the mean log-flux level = 1.12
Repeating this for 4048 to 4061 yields 1.11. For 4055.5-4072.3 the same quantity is 1.09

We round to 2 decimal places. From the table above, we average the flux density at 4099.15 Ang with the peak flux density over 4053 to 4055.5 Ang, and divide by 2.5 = 4.99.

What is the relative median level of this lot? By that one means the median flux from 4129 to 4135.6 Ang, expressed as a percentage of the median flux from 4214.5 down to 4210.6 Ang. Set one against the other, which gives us 95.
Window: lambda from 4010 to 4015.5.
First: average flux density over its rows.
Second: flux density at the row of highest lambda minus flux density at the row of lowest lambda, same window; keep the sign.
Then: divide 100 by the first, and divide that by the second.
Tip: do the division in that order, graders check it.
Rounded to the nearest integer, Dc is -129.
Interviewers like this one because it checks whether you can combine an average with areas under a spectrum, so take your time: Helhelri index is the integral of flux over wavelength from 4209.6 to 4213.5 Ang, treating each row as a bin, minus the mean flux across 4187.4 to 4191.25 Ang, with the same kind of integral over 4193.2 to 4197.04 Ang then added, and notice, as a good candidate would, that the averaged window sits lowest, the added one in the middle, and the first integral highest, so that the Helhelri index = 94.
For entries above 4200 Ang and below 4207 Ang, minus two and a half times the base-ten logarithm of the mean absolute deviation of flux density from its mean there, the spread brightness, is 2.0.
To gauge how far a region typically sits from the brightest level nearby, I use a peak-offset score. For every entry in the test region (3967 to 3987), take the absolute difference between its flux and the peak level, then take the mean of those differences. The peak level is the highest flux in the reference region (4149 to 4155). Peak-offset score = 5.6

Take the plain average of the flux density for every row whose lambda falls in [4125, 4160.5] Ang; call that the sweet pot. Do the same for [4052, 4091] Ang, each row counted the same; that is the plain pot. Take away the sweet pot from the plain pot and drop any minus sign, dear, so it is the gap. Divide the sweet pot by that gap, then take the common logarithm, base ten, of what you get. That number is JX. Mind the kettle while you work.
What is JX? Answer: 1.2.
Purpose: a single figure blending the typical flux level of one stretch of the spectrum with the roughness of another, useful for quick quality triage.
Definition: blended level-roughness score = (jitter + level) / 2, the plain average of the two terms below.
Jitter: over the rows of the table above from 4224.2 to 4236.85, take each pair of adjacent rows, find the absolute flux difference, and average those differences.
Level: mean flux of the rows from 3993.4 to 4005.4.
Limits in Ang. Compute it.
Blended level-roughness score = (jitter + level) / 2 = 6.50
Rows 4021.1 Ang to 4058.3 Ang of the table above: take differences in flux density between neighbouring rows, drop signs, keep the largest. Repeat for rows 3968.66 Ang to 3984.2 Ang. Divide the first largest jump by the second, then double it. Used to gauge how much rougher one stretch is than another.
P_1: 1.0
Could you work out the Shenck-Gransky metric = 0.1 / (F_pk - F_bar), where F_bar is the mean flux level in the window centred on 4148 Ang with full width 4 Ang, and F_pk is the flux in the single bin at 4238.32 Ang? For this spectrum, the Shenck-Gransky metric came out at -0.1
